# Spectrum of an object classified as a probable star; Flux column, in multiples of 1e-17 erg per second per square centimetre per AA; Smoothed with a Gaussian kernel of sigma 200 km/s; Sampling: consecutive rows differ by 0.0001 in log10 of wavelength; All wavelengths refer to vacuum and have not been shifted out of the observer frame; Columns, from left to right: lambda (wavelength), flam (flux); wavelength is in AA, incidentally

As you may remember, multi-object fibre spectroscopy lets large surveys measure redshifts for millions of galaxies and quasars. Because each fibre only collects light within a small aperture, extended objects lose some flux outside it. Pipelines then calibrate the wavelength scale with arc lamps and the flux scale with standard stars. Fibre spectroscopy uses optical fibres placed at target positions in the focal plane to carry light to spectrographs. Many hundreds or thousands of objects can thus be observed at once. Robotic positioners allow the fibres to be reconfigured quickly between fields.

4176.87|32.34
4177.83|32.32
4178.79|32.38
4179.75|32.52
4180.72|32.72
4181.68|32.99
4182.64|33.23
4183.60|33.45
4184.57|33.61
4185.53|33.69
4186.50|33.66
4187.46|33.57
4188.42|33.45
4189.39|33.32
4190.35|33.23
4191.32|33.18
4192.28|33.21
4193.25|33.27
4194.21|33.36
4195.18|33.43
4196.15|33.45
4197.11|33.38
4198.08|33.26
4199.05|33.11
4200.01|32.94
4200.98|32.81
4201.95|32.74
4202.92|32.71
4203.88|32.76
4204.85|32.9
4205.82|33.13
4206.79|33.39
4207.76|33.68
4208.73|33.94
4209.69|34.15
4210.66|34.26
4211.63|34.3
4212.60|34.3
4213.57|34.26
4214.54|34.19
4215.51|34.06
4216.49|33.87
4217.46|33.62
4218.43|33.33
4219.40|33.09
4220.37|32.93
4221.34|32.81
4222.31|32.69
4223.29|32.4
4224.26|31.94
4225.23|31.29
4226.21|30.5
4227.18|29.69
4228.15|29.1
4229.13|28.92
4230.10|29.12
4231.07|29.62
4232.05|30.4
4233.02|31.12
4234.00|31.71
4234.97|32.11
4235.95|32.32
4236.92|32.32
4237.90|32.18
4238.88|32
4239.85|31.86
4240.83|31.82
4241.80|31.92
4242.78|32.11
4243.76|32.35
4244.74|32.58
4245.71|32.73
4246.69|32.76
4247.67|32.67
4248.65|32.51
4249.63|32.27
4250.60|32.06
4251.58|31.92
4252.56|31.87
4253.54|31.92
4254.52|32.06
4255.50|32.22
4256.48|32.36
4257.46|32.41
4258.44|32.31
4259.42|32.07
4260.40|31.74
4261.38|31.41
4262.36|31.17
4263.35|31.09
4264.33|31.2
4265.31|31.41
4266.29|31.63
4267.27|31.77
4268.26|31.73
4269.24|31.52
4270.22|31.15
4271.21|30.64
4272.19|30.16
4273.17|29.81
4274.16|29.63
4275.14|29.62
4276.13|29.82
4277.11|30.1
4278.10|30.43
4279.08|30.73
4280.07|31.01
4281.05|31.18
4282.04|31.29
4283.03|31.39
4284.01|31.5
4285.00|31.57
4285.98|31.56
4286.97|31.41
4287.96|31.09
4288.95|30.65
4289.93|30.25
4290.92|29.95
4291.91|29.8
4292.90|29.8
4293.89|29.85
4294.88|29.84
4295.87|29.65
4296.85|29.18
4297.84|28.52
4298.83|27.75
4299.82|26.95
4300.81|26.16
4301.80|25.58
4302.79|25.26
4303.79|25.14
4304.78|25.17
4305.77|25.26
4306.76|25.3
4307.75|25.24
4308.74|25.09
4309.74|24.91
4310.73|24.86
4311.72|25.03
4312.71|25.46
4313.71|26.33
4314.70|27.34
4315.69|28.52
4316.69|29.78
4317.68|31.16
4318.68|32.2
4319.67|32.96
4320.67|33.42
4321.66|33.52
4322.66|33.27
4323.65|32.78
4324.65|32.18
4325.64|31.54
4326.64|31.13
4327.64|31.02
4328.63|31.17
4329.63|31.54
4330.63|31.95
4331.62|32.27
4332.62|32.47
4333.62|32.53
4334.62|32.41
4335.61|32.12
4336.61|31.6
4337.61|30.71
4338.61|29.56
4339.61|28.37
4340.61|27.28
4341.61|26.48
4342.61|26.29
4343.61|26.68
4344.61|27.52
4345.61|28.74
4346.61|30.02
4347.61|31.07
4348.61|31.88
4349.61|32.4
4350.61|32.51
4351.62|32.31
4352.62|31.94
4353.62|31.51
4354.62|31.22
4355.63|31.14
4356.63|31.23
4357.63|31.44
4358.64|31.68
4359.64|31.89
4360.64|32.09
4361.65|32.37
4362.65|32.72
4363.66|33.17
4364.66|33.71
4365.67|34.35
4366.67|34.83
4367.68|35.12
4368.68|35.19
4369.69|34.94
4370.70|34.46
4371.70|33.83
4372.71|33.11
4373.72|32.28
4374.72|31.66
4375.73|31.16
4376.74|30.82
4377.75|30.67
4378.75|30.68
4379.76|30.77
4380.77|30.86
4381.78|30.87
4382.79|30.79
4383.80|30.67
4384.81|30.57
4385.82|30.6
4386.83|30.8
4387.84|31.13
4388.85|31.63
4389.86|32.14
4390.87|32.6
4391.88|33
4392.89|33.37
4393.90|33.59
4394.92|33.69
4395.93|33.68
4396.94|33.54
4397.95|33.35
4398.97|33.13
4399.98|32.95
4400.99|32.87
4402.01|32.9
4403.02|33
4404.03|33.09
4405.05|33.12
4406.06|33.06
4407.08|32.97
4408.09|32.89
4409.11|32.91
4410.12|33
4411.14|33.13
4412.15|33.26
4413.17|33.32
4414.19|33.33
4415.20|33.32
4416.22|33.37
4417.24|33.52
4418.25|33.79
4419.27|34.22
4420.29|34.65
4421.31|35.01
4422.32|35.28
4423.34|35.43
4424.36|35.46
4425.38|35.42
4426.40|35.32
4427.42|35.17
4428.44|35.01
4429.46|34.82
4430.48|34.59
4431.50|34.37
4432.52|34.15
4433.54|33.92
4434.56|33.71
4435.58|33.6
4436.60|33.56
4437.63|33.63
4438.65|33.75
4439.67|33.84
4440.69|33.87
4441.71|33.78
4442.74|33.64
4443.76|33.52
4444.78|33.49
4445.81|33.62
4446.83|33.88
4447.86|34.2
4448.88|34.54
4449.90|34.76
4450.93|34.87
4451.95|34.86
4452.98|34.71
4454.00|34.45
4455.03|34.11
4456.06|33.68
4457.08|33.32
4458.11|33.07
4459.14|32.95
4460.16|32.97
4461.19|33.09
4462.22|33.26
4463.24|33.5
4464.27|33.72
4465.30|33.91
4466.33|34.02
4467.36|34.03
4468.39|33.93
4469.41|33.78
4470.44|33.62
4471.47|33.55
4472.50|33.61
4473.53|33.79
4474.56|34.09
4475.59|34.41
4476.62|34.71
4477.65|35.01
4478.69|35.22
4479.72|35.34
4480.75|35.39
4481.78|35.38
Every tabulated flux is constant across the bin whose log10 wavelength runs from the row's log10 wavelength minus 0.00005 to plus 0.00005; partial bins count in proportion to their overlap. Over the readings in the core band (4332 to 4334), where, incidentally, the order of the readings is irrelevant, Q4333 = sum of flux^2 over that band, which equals 2113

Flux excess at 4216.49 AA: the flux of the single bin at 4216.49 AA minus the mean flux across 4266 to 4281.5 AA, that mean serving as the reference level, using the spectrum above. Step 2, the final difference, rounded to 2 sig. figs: 3.2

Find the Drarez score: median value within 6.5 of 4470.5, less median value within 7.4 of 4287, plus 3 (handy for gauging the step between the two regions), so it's 5.8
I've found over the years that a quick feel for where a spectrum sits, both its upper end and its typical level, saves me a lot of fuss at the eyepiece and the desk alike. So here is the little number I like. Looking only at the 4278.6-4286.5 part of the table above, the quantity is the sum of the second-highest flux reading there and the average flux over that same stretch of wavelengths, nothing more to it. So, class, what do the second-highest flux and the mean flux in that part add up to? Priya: 62.8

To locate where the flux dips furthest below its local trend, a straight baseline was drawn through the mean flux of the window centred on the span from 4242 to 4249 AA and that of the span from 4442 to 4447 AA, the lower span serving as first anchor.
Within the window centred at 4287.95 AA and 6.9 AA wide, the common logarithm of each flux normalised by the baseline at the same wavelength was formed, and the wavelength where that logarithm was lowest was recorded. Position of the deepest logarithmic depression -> 4290.92 AA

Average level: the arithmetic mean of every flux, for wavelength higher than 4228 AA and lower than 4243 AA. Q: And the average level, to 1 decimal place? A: 31.2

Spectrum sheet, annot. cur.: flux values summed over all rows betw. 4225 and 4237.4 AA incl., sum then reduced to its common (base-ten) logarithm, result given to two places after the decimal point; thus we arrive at 2.60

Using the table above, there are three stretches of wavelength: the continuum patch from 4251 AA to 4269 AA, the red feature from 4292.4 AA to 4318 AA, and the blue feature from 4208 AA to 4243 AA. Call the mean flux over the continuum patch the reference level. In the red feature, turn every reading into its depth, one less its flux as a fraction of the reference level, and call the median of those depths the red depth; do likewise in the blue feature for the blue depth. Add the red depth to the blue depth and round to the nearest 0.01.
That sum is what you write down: 0.16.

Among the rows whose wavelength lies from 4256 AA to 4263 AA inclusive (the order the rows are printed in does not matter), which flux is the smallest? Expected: 31.17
